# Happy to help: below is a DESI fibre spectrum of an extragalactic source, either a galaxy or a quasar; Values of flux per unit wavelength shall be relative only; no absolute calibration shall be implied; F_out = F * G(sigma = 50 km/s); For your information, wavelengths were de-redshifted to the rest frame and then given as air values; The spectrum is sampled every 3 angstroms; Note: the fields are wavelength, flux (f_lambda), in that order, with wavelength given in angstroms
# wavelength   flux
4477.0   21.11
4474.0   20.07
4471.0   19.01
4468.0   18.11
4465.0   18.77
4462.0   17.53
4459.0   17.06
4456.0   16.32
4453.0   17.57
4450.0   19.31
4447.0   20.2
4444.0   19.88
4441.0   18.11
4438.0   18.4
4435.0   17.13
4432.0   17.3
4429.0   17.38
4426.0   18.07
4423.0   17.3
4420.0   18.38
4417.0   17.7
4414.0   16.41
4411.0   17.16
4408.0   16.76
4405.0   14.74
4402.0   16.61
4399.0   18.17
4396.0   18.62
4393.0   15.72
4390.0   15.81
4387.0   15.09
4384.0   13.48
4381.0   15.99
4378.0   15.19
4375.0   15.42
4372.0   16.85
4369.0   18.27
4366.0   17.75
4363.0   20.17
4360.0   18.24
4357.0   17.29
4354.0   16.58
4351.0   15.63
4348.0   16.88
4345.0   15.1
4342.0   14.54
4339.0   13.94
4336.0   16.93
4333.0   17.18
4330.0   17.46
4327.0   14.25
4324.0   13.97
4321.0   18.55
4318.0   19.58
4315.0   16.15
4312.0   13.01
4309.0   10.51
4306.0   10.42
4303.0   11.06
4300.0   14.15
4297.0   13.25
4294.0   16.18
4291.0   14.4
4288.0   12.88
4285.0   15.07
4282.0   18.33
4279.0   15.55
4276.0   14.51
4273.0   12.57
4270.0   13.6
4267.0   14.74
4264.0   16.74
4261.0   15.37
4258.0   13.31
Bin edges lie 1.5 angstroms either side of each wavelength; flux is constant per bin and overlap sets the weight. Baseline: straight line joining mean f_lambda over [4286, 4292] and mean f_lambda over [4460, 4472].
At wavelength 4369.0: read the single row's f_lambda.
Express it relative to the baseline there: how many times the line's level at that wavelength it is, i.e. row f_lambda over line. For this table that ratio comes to 1.16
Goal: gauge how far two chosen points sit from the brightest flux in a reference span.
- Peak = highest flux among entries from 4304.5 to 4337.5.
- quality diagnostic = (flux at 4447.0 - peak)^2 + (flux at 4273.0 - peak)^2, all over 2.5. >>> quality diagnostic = 19.8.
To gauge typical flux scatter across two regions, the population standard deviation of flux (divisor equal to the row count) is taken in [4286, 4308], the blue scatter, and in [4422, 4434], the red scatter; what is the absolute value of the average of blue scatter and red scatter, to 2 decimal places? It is 1.08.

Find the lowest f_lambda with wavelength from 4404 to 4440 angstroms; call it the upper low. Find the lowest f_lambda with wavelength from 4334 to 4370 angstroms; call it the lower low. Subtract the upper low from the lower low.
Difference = -0.80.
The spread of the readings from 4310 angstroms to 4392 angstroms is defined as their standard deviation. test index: 1.8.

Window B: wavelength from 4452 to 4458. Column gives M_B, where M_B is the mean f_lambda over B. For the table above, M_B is 16.9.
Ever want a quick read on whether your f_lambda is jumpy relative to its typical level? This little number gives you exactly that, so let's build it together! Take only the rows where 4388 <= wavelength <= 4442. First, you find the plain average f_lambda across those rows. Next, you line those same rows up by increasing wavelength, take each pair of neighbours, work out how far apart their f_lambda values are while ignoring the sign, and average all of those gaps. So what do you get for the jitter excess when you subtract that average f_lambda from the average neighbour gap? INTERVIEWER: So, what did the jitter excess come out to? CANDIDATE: -16.2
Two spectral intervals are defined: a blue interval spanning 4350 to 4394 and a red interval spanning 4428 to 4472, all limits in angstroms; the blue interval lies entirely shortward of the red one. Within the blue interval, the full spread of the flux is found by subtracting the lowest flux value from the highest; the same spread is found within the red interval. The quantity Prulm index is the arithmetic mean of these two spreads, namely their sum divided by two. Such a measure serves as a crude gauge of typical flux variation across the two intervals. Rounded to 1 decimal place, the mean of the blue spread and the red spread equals 5.3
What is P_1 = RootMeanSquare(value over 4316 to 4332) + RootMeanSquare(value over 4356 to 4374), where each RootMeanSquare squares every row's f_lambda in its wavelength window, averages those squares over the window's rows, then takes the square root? 35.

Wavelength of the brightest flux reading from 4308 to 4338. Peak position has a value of 4318.0 angstroms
